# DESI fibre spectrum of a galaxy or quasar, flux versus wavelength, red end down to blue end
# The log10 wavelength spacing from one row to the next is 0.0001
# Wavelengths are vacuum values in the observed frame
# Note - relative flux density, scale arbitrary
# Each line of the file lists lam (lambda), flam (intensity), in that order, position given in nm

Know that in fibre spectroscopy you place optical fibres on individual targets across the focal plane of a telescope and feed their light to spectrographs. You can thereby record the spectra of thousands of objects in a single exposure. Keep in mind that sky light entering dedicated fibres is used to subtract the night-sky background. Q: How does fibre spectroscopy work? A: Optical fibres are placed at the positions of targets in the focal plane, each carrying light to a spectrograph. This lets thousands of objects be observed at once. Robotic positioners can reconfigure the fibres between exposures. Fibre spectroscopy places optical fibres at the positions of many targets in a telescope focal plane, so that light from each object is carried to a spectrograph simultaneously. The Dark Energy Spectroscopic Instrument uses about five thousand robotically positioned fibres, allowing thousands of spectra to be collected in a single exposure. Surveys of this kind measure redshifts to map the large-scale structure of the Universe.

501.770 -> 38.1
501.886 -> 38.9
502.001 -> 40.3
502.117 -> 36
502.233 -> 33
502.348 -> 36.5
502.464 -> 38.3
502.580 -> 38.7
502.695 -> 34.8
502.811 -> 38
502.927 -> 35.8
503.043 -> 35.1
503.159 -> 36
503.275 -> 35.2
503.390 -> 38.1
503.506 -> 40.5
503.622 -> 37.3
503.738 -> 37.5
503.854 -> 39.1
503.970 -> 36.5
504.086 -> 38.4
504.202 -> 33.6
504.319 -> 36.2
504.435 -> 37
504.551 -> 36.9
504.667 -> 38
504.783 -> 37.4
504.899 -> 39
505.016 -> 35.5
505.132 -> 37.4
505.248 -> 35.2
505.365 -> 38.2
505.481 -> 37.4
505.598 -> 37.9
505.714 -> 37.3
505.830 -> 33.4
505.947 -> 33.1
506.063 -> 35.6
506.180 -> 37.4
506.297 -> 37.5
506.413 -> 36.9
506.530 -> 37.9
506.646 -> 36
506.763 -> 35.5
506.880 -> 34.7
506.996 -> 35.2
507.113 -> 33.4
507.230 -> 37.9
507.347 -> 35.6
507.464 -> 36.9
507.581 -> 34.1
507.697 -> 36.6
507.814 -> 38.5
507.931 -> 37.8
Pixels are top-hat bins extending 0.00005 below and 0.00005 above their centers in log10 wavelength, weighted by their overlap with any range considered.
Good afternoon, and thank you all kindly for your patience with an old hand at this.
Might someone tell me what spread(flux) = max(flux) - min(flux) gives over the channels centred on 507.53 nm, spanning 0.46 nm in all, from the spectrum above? 2.8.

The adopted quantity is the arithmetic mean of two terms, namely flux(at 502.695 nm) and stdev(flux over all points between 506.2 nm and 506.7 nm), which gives 17.8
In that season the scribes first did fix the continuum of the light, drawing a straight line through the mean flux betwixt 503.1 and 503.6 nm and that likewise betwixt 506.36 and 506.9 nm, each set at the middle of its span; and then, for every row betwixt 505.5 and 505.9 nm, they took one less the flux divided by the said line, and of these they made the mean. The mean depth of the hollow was 0.01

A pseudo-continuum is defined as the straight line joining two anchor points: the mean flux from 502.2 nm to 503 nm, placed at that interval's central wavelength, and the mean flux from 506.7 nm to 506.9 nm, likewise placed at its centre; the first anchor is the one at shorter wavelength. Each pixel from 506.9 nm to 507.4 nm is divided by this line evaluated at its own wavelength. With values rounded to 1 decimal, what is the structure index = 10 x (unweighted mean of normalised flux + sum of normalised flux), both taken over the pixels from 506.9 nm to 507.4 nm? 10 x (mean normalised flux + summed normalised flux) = 50.8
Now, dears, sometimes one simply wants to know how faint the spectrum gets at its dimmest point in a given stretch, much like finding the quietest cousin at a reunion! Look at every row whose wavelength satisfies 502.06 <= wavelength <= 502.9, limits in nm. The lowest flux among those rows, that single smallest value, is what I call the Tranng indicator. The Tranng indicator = 33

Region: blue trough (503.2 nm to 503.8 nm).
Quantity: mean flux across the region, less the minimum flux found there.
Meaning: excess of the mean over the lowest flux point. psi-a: 2.52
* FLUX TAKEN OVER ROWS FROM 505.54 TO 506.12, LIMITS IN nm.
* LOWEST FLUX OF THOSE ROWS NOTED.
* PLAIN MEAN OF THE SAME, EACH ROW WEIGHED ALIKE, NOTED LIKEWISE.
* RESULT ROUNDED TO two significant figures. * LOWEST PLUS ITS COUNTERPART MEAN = 69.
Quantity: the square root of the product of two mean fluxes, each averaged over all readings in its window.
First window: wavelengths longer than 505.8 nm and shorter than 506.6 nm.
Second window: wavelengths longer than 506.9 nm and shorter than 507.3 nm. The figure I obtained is 35.7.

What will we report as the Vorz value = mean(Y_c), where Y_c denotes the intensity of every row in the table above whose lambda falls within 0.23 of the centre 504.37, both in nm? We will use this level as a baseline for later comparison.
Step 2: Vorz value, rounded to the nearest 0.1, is 35.9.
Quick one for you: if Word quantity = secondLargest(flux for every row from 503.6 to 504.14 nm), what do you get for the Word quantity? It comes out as 38.4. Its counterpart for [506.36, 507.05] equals 36.9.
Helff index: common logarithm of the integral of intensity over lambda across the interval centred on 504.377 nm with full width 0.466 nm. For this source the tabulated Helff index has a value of 1.22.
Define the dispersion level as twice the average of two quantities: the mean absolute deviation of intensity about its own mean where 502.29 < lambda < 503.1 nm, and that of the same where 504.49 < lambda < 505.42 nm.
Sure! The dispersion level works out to 2.4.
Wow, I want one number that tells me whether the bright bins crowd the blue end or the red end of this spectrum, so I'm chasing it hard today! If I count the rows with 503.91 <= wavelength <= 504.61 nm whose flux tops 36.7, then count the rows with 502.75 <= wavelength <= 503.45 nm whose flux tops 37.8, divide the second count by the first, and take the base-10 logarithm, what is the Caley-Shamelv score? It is -0.2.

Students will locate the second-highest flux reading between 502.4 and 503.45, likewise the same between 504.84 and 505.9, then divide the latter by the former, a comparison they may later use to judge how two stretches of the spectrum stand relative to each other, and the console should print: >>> 0.997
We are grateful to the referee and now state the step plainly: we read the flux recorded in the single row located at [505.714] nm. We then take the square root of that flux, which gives 6.11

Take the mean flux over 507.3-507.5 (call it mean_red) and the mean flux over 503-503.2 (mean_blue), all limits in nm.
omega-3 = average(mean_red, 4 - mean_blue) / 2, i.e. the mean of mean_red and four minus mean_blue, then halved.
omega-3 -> 1.2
